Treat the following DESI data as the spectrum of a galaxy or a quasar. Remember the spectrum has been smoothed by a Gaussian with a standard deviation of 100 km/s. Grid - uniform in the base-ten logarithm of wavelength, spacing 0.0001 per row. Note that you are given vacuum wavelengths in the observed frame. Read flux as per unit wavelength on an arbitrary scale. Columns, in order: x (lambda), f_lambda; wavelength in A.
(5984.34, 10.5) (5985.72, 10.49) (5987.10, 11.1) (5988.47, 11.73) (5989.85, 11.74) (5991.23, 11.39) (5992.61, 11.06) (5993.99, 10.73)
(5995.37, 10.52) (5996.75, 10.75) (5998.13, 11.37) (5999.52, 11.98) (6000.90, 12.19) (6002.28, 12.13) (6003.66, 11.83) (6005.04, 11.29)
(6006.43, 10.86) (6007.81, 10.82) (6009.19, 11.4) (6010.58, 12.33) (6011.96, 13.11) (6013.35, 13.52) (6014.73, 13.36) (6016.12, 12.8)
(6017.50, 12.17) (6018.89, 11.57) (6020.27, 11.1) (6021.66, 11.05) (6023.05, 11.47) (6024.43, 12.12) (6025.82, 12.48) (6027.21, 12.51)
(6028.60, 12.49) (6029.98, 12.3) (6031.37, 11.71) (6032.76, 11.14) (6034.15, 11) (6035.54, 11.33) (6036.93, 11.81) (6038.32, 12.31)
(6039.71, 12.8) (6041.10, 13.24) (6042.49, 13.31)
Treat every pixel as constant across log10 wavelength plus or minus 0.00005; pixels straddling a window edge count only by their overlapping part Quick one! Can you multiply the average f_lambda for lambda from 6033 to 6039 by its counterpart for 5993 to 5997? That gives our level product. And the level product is 124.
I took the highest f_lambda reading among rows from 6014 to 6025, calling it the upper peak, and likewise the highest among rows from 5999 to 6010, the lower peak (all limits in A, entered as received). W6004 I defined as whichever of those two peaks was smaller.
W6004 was 12.2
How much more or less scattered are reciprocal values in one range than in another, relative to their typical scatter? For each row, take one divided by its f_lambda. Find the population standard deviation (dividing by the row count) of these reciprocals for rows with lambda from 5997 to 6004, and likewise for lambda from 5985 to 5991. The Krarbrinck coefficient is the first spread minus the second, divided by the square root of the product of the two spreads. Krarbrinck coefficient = -0.69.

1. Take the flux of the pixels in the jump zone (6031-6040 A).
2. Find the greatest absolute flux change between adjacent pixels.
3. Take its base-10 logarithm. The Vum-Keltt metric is -0.244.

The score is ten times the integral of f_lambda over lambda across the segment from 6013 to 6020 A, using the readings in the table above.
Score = 879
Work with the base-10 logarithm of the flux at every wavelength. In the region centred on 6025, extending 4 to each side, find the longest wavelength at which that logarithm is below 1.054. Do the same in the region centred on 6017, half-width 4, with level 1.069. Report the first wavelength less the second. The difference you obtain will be 1.4 A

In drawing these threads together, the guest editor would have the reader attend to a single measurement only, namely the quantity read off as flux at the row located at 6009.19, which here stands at 11.4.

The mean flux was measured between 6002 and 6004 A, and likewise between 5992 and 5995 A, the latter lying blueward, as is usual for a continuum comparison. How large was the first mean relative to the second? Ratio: 1.10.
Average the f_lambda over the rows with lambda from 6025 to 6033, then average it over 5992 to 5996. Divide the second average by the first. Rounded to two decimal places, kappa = 0.89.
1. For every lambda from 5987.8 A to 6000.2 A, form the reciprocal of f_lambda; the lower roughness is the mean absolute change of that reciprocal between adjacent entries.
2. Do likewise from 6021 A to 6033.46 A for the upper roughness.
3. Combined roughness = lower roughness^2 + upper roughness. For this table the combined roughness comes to 0.0026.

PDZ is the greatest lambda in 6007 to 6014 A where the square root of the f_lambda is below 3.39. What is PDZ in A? 6009.19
